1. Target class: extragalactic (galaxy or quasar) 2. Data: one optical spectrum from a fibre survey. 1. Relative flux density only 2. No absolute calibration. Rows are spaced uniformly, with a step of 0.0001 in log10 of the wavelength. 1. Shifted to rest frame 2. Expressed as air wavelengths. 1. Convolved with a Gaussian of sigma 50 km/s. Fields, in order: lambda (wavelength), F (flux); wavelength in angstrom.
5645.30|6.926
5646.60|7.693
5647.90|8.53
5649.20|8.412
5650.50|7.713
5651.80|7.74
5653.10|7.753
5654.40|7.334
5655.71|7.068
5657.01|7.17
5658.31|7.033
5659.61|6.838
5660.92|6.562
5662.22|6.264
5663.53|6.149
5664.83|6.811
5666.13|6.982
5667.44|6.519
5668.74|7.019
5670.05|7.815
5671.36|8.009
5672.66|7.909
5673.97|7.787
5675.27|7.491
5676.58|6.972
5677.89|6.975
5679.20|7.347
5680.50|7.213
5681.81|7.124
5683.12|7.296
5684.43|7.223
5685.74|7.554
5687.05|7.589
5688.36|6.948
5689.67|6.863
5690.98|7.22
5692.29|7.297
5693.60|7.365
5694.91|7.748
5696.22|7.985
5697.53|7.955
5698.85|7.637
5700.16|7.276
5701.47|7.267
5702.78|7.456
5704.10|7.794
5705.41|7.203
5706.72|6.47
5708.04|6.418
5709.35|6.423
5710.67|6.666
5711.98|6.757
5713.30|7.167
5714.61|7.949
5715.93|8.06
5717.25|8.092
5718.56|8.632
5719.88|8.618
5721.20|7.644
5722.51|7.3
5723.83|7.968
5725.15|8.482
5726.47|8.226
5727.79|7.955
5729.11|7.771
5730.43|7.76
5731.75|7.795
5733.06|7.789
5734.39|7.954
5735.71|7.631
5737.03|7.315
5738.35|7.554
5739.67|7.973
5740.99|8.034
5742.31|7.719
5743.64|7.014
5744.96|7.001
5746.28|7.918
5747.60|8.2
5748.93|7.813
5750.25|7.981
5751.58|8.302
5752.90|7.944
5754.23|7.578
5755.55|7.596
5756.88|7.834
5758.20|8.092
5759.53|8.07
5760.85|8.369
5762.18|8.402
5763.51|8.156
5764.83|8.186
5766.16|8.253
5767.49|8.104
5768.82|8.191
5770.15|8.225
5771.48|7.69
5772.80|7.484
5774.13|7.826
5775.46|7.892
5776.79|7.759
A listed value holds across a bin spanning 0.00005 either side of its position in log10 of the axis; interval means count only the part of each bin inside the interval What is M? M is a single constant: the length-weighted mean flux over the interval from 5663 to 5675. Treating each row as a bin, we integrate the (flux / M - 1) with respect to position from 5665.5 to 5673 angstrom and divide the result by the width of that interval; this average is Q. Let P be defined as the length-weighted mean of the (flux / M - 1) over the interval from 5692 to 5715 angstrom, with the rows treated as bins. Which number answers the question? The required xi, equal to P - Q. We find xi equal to -0.01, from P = 0.002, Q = 0.01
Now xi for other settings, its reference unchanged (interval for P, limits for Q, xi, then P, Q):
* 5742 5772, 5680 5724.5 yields 0.07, 0.096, 0.02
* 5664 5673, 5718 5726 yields -0.12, 0.000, 0.12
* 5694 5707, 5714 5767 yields -0.06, 0.036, 0.09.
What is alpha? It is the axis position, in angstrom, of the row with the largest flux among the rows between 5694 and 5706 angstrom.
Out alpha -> 5696.22 angstrom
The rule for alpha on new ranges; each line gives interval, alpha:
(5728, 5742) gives 5740.99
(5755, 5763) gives 5762.18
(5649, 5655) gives 5649.20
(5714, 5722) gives 5718.56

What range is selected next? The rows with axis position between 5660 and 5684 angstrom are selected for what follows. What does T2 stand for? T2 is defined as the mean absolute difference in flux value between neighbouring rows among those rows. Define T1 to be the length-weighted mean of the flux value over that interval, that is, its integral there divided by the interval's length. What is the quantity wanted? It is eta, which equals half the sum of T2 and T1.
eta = 3.7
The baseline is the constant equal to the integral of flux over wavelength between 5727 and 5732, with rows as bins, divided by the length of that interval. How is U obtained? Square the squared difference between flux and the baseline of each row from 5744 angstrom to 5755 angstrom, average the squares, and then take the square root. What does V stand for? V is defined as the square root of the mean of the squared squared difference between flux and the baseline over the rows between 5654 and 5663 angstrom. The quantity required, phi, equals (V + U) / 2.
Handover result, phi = 0.7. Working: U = 0.26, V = 1.22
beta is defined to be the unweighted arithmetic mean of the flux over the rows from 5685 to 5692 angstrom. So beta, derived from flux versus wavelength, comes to 7.2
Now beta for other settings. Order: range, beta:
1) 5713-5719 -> 8.0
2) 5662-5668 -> 6.5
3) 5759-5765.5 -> 8.2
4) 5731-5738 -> 7.7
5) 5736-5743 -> 7.7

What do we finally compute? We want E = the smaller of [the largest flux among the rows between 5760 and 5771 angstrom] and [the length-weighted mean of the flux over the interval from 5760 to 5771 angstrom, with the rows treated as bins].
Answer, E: 8.22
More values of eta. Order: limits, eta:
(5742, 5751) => 4.0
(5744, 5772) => 4.1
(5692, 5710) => 3.8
